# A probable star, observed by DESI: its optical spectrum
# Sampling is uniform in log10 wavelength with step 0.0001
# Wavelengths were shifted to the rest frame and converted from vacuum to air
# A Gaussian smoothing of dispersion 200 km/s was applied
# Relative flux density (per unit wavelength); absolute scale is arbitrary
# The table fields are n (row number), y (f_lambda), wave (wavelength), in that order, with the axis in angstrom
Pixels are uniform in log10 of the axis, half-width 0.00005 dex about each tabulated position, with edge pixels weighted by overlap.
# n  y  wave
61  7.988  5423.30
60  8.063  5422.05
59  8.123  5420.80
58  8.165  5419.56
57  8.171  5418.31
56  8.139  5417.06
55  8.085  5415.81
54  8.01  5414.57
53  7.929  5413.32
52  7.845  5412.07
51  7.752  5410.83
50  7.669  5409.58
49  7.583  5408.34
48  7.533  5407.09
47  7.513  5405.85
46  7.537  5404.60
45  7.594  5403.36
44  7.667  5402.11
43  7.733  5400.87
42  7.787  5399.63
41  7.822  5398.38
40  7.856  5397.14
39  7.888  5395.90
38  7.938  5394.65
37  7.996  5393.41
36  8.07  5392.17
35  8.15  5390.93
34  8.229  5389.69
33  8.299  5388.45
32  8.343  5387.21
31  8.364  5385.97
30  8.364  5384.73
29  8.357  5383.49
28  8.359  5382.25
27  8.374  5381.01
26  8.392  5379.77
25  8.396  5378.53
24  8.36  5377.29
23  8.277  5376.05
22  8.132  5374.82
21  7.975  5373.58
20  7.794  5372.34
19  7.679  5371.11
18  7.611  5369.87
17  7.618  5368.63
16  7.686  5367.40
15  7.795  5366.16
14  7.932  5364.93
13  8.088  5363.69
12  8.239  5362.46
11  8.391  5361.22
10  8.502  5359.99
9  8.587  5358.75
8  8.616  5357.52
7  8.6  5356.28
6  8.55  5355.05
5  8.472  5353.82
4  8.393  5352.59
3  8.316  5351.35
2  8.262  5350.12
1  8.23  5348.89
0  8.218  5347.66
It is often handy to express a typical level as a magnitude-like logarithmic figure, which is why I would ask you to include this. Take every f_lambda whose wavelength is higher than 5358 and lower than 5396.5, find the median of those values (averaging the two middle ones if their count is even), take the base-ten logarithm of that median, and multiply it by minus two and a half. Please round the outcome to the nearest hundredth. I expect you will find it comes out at -2.29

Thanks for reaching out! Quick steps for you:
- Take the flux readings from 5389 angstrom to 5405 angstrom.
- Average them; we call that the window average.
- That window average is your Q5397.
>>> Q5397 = 7.9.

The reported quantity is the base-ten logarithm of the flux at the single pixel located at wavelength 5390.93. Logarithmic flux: 0.911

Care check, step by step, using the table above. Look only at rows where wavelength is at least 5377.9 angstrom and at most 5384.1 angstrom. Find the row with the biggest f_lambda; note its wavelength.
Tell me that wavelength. 5378.53 angstrom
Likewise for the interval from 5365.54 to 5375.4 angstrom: 5374.82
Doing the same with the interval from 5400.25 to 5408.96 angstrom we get 5400.87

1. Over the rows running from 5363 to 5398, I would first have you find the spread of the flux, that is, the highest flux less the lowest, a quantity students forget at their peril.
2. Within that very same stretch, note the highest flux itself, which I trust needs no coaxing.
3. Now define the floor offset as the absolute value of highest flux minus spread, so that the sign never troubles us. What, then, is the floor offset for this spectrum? 7.61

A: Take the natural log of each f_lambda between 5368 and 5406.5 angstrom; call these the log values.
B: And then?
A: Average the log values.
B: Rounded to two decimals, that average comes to 2.08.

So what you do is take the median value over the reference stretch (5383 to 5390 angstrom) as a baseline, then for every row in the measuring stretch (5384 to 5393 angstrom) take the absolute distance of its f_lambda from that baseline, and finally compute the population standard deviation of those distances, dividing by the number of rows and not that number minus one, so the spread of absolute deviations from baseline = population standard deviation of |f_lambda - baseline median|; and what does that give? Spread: 0.10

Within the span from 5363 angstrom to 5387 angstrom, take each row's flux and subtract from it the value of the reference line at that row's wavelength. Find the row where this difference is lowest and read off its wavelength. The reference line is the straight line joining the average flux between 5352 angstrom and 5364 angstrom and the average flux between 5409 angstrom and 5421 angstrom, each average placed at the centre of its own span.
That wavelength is 5368.63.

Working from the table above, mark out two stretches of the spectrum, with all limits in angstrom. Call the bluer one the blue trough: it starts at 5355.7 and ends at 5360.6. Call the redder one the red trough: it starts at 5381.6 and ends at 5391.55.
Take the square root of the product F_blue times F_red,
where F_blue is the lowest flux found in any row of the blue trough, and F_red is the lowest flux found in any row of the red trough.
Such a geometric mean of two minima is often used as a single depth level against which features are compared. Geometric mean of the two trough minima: 8.3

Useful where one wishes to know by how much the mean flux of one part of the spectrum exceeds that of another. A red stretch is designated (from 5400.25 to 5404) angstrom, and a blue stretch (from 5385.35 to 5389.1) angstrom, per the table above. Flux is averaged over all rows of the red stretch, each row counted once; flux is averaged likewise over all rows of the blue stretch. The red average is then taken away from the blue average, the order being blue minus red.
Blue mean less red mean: 0.7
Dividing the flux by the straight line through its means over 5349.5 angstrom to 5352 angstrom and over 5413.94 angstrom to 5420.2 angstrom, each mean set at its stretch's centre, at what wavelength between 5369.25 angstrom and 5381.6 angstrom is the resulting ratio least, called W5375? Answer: 5369.87 angstrom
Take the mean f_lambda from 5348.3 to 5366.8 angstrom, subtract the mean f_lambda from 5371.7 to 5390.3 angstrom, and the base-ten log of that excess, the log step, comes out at -1.2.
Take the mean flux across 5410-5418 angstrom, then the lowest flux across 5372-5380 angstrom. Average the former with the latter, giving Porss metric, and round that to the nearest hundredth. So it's 7.88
